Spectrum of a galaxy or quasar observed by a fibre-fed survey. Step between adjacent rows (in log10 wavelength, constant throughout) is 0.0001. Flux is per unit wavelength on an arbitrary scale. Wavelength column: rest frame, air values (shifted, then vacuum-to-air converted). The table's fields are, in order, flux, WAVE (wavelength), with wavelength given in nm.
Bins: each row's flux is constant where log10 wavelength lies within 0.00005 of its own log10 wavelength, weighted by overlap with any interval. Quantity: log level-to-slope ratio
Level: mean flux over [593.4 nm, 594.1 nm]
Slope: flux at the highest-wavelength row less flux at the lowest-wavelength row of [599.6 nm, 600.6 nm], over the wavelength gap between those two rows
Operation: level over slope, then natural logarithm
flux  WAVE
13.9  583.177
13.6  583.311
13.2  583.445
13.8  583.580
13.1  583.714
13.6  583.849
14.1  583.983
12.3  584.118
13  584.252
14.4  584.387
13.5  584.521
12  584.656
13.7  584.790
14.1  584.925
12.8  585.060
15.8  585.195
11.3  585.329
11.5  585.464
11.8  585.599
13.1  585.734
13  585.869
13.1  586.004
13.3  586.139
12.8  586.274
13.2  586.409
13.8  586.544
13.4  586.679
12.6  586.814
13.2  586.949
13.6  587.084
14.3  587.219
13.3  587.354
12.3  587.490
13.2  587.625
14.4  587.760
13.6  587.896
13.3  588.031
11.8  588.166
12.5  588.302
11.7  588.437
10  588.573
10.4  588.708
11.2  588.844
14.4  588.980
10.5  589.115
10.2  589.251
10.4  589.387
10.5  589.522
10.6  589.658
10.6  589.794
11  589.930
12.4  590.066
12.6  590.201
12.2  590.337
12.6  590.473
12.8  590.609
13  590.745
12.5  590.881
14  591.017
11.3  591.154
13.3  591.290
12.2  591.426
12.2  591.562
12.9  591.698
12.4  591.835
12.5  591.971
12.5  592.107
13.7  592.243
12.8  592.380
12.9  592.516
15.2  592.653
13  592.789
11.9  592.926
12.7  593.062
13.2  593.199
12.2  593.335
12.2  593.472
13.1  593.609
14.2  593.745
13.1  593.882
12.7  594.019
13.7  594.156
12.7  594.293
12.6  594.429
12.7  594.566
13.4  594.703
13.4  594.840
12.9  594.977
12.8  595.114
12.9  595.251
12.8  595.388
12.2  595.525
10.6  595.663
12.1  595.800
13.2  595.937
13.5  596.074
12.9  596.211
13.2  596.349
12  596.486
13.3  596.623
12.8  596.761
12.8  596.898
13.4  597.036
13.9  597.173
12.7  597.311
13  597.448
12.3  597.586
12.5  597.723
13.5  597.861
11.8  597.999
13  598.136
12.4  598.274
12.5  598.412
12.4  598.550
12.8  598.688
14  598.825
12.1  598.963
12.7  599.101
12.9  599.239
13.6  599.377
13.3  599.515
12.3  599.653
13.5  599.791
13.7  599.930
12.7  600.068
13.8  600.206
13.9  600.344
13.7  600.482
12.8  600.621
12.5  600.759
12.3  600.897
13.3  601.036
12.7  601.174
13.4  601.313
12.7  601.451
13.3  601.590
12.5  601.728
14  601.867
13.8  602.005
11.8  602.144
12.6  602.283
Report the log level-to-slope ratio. 2.0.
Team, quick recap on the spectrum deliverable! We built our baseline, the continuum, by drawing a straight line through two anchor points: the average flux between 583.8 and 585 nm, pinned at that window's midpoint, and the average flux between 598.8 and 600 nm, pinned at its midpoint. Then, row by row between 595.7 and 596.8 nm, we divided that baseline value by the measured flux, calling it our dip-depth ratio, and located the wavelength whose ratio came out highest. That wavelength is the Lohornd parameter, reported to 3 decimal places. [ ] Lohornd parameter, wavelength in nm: 596.486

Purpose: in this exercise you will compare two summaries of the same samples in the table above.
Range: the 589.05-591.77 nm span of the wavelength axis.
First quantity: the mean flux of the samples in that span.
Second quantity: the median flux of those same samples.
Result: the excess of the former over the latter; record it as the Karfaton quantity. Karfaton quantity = -0.31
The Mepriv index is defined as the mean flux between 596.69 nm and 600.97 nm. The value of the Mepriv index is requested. 13.0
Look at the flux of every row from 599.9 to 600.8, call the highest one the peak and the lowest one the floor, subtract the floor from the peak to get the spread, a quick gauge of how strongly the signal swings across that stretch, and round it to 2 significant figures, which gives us 1.4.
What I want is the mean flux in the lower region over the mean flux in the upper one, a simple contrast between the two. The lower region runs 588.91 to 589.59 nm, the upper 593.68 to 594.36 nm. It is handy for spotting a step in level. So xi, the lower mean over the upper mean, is 0.84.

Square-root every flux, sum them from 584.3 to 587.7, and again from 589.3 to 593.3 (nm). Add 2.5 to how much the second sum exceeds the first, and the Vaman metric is 14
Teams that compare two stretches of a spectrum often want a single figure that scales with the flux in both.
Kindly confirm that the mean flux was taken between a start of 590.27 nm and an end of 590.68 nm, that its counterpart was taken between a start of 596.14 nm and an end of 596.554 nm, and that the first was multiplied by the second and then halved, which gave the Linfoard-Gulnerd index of 80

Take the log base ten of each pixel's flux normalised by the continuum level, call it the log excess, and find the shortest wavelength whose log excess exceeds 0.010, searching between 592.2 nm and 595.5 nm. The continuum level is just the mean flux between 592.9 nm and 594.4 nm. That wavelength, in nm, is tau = 592.243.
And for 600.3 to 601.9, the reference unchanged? 600.344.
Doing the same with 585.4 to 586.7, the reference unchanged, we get 586.139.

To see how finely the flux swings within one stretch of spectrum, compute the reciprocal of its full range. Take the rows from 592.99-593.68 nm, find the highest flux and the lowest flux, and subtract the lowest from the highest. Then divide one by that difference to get 1.00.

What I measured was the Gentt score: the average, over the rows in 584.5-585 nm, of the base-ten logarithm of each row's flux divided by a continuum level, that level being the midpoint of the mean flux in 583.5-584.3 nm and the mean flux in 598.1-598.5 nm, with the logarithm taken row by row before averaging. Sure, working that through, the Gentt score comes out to 0.01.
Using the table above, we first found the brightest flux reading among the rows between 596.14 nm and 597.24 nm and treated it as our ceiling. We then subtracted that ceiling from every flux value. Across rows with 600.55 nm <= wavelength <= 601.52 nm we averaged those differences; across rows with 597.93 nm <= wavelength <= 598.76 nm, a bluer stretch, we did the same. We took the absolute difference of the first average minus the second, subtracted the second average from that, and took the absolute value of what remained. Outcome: 1.7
